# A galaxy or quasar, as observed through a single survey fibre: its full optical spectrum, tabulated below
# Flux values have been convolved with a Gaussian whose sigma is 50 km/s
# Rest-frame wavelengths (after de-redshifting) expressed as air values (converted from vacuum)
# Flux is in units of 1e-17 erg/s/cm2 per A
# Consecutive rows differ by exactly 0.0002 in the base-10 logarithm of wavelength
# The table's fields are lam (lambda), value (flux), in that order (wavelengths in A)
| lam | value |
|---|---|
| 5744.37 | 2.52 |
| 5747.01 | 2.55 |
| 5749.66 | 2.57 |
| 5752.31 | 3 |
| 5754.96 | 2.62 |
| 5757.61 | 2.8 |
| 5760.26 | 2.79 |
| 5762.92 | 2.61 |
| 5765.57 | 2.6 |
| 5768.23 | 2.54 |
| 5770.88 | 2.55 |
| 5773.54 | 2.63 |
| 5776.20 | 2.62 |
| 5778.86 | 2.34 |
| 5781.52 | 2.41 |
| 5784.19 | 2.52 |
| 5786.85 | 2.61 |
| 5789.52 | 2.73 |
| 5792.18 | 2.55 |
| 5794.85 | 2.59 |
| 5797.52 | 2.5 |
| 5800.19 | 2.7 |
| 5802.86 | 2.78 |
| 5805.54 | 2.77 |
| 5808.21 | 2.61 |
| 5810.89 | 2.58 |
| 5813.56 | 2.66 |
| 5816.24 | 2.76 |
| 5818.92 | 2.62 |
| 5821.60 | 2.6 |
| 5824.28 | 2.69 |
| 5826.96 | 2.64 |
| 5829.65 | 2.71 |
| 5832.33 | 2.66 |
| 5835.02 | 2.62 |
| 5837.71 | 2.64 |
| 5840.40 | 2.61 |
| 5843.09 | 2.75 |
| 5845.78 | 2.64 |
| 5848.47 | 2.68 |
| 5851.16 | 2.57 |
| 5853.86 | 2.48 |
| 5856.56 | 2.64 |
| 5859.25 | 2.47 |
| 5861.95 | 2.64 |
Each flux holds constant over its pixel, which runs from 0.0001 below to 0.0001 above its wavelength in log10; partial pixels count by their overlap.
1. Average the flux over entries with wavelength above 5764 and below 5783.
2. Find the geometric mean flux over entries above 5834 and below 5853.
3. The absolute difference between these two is 0.12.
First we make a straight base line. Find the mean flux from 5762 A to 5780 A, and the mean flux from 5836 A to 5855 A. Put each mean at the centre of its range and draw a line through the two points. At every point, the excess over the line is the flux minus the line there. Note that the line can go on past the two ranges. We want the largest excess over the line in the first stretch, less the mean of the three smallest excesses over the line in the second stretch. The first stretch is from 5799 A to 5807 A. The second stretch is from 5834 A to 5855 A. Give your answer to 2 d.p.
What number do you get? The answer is 0.27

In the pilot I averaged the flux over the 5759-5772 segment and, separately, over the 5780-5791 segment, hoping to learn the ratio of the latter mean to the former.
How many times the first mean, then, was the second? 0.98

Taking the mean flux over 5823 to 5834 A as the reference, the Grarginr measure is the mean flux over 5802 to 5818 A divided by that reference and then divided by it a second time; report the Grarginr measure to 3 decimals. 0.376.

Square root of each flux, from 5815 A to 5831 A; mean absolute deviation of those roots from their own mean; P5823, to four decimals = 0.0153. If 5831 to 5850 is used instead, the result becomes 0.0104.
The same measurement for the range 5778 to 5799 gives 0.0279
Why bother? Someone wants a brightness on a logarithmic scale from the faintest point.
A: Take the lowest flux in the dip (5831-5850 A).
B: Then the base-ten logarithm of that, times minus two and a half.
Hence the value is -1.042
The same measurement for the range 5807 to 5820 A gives -1.029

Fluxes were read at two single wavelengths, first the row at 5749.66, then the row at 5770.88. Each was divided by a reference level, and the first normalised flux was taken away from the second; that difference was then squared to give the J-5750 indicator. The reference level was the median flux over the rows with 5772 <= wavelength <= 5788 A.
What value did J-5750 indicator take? 0.000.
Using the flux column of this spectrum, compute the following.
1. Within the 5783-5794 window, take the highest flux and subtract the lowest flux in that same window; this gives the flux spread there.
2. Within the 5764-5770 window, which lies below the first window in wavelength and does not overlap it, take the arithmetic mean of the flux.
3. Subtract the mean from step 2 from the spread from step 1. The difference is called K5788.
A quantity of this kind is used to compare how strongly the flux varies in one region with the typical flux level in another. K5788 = -2.36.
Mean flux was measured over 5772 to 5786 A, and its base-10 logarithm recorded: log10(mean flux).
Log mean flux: 0.399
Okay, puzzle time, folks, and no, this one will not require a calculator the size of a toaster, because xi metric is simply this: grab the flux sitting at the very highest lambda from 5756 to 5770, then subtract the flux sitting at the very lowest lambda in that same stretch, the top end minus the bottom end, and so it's -0.26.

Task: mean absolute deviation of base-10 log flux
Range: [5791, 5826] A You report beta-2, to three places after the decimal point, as 0.012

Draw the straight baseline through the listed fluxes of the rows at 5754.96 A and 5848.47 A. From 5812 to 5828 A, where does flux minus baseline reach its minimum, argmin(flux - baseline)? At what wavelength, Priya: 5821.60 A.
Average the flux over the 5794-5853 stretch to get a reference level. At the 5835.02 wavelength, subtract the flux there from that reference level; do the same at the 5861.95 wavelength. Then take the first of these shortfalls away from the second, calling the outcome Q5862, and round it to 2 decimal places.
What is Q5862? -0.02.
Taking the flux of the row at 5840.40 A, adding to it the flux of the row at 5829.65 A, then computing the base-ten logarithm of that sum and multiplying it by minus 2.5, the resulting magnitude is -1.81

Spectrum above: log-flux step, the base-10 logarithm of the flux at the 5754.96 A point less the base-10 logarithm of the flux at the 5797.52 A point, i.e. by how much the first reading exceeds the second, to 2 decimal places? 0.02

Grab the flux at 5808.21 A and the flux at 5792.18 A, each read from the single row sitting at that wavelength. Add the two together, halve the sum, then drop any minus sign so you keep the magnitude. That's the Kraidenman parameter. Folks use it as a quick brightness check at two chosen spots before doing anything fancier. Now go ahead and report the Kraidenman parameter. 2.58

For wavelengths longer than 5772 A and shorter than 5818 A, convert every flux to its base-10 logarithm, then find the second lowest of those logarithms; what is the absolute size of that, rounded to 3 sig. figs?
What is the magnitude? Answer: 0.382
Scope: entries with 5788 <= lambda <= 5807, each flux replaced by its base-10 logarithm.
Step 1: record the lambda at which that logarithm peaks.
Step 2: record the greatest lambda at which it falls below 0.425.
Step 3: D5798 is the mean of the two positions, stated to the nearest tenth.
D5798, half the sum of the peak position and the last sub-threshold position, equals 5800.2 A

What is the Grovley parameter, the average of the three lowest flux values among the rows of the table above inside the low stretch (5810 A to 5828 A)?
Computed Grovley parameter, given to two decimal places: 2.60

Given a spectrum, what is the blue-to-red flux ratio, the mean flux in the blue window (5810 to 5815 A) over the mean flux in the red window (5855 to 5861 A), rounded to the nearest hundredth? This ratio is 1.03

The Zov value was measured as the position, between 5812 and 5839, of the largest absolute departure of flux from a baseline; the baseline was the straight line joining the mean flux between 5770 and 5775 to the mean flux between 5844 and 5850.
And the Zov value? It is 5816.24 A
